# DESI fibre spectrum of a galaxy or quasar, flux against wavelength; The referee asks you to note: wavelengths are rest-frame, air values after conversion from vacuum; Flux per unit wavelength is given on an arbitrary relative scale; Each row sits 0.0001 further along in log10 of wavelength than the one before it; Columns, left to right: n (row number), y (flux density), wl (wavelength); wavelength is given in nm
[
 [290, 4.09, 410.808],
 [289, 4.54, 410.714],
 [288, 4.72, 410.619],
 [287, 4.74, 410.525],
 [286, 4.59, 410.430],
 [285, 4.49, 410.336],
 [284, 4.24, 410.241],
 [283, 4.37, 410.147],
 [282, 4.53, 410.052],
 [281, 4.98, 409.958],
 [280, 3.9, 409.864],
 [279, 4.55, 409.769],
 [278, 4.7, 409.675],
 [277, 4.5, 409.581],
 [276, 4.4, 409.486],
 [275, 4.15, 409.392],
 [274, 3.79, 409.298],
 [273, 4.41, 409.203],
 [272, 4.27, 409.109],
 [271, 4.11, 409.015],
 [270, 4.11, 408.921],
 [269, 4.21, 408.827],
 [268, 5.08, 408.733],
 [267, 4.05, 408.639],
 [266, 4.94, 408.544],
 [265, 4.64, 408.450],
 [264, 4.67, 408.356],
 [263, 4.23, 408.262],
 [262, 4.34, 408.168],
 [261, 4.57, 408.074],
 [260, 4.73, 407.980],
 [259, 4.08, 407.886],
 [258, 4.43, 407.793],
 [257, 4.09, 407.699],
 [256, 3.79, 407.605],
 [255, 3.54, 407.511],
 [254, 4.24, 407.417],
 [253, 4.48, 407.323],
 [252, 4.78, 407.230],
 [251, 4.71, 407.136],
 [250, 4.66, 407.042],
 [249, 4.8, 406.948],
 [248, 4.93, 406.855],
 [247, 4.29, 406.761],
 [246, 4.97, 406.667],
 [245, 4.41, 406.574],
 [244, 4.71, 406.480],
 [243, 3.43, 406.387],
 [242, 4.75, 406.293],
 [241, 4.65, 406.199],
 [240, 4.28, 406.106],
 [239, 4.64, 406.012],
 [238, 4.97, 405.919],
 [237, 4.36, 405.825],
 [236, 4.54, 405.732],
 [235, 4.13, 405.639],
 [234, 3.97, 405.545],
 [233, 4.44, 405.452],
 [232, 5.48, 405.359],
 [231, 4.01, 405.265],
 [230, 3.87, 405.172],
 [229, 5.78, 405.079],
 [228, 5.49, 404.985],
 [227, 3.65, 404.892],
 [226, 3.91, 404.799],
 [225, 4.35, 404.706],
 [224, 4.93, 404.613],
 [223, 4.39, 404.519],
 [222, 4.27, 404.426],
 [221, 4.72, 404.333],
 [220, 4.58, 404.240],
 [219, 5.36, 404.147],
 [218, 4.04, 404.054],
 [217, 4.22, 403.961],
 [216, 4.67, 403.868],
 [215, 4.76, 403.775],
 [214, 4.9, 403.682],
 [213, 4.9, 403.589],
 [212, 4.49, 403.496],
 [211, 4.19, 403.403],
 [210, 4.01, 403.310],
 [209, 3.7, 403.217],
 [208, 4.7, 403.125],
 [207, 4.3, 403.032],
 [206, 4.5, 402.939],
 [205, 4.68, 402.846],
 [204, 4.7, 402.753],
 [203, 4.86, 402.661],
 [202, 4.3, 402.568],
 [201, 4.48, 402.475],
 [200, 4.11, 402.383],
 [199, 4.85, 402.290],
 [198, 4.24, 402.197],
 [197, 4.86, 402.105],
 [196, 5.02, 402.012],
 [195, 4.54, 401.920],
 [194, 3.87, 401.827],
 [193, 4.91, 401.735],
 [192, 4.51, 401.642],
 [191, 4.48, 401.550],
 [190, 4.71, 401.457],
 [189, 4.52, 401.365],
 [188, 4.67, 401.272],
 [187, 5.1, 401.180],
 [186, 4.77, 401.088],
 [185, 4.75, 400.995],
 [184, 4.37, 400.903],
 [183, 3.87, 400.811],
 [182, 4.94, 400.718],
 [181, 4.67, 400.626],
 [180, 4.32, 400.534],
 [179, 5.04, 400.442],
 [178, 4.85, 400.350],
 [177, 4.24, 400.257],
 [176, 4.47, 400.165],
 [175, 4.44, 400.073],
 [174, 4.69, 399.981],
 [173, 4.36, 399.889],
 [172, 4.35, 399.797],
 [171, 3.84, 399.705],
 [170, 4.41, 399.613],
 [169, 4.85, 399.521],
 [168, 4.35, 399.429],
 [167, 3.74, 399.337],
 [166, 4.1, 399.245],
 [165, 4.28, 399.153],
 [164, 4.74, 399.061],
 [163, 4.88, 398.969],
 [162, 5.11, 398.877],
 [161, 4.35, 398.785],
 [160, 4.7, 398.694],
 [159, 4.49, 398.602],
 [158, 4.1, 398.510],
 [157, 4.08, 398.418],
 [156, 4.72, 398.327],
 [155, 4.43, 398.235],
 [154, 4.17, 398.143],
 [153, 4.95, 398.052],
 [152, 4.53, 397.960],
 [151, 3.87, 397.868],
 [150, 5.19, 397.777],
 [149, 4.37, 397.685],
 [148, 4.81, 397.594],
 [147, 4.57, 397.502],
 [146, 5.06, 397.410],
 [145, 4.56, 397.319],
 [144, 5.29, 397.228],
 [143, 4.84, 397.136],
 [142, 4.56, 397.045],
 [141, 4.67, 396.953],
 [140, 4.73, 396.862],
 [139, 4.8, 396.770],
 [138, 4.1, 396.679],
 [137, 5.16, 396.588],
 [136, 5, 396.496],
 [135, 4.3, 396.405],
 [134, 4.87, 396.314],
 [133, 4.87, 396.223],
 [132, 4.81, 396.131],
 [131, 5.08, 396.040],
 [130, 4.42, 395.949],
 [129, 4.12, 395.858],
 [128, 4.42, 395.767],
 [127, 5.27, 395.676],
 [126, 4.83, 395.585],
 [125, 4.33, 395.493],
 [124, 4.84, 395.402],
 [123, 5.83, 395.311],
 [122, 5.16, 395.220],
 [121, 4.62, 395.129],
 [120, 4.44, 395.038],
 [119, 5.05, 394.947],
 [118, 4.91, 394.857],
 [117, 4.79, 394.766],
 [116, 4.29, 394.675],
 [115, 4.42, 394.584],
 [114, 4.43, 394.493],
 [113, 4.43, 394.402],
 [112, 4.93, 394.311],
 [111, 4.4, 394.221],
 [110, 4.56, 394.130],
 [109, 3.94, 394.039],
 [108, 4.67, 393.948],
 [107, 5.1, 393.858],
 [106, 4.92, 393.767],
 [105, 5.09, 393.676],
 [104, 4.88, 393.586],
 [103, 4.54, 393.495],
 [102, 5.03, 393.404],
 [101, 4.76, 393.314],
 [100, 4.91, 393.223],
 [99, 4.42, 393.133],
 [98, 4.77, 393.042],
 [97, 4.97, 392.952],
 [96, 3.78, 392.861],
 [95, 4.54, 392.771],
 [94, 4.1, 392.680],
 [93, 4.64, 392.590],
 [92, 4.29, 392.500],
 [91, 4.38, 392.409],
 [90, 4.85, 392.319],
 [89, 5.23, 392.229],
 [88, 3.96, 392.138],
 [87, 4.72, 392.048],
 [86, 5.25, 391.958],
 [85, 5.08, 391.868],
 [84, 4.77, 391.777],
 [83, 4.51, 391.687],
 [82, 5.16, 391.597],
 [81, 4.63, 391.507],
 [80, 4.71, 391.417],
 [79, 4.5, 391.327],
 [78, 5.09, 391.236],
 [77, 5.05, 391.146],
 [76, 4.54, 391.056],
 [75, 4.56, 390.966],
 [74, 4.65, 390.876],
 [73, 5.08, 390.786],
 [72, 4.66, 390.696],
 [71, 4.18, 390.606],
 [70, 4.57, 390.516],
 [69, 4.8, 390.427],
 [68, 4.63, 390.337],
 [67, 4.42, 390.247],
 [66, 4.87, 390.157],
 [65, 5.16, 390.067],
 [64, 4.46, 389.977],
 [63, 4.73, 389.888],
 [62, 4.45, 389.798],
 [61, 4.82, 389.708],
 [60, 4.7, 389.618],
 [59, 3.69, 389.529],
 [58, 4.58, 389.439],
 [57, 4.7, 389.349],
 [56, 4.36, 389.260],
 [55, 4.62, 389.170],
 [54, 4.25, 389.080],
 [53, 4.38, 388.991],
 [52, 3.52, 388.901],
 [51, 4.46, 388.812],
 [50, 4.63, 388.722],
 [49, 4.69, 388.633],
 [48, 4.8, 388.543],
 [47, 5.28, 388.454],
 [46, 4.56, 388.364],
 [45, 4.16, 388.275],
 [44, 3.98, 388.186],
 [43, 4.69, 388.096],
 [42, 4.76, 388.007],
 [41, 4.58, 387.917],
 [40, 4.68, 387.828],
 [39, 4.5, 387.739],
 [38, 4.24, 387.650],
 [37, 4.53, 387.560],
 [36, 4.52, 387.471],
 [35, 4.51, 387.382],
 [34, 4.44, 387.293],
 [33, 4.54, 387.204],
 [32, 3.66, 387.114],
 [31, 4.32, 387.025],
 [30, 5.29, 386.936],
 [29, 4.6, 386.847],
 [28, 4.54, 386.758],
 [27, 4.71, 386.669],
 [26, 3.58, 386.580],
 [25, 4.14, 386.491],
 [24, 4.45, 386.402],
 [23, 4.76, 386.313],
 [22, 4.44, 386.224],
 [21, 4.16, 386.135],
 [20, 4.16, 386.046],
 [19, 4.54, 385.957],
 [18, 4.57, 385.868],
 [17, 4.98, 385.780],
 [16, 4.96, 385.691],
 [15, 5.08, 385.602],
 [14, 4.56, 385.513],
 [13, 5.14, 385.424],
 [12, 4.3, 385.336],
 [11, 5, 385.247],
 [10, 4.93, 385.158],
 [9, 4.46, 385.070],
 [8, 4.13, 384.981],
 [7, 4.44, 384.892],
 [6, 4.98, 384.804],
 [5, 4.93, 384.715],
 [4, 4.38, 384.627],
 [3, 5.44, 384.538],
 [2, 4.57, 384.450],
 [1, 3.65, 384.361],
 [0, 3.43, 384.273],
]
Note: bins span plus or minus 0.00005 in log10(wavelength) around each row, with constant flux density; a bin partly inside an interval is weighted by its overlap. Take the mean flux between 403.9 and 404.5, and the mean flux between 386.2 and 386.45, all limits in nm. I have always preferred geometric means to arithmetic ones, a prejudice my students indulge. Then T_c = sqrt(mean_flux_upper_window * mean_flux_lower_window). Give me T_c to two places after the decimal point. 4.54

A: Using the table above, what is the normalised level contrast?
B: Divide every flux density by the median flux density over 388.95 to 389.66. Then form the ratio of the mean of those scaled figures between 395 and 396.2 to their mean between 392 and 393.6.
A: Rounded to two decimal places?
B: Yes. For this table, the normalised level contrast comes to 1.04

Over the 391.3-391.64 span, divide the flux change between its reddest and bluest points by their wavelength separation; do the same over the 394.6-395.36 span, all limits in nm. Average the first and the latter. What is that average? 2.4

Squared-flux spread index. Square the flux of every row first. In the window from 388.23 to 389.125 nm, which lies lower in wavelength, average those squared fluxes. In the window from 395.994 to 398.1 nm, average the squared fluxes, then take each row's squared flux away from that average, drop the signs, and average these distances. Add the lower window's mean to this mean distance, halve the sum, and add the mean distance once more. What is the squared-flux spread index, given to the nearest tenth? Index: 13.9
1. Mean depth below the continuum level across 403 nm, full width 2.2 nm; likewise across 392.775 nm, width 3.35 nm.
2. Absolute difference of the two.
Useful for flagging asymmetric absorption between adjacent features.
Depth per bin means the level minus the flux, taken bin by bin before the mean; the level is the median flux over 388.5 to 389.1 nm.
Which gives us 0.19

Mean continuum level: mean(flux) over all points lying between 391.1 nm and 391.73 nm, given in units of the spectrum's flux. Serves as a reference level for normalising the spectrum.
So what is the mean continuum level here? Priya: 4.81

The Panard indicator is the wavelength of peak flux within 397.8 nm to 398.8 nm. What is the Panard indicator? 398.052 nm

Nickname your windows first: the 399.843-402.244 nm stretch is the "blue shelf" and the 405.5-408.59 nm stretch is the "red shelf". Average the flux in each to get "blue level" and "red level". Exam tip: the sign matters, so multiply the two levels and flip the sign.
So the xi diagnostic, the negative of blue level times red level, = -20.4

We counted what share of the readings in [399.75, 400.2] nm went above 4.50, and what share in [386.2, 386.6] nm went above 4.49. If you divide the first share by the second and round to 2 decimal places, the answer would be 1.00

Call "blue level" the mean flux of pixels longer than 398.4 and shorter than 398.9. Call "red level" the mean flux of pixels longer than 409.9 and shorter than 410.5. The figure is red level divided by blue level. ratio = 1.01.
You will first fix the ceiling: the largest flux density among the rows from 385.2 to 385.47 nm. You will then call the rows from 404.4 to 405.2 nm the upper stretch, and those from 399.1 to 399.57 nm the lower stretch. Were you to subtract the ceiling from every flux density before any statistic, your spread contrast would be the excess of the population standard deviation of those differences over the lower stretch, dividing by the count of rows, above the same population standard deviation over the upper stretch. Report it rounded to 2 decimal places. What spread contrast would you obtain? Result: -0.33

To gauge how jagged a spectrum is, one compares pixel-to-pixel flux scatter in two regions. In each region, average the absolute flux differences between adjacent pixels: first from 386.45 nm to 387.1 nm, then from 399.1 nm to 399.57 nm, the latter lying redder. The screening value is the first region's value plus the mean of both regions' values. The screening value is 1.1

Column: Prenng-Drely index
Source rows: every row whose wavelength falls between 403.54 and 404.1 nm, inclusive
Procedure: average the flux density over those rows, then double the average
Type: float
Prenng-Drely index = 9.16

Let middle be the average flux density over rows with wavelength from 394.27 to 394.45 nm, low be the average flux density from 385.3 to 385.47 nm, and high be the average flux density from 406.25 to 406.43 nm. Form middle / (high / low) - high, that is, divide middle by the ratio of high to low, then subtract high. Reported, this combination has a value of 1.3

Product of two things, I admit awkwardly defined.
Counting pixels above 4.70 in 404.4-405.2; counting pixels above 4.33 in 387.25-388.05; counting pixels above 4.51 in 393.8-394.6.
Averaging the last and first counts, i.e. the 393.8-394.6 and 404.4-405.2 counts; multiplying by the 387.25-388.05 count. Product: 28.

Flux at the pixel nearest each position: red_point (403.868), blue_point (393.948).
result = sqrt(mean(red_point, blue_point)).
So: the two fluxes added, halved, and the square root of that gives 2.16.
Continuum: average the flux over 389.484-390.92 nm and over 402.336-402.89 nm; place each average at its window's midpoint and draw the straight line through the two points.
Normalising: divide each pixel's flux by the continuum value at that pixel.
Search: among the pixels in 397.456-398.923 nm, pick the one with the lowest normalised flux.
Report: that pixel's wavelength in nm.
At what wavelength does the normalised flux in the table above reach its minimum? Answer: 397.868 nm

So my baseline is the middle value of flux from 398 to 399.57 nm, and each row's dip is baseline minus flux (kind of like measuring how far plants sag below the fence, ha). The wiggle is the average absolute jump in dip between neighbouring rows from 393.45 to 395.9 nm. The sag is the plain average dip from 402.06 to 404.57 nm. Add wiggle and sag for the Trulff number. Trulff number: 0.32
